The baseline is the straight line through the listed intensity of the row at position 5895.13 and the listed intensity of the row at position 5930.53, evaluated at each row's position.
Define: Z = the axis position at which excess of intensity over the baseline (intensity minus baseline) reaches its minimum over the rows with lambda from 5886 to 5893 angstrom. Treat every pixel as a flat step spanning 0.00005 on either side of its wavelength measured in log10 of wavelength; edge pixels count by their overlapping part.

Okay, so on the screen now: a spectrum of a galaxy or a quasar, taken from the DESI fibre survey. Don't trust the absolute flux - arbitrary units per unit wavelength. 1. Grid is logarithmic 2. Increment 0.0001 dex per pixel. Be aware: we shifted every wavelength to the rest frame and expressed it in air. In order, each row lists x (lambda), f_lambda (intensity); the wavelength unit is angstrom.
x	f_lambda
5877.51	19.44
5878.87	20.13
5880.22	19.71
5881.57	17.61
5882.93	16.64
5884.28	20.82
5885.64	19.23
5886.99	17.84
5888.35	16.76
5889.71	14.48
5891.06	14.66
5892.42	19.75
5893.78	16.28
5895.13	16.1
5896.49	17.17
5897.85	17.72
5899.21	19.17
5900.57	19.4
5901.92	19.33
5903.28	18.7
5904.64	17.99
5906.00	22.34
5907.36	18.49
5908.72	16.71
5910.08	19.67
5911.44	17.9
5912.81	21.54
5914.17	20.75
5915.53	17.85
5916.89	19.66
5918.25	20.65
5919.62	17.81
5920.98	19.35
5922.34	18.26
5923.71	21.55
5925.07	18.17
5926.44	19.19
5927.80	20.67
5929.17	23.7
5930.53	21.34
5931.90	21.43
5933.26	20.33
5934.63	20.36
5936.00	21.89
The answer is 5891.06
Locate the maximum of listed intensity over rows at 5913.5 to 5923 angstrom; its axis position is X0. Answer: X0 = 5914.17 angstrom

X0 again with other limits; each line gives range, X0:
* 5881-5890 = 5884.28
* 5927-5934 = 5929.17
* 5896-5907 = 5906.00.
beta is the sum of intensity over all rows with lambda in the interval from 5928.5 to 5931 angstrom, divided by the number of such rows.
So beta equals 22.5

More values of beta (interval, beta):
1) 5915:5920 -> 19.0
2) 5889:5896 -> 16.3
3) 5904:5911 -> 19.0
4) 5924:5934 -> 20.7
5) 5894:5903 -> 18.1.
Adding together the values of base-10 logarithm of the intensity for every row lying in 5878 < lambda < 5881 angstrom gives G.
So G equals 2.60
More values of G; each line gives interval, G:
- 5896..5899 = 2.48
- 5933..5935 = 2.62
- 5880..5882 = 2.54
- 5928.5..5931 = 2.70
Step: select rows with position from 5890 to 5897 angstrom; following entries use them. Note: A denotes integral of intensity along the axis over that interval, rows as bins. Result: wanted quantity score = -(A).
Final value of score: -117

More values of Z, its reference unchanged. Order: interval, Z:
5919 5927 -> 5925.07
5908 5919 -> 5908.72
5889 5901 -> 5891.06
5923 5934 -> 5925.07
